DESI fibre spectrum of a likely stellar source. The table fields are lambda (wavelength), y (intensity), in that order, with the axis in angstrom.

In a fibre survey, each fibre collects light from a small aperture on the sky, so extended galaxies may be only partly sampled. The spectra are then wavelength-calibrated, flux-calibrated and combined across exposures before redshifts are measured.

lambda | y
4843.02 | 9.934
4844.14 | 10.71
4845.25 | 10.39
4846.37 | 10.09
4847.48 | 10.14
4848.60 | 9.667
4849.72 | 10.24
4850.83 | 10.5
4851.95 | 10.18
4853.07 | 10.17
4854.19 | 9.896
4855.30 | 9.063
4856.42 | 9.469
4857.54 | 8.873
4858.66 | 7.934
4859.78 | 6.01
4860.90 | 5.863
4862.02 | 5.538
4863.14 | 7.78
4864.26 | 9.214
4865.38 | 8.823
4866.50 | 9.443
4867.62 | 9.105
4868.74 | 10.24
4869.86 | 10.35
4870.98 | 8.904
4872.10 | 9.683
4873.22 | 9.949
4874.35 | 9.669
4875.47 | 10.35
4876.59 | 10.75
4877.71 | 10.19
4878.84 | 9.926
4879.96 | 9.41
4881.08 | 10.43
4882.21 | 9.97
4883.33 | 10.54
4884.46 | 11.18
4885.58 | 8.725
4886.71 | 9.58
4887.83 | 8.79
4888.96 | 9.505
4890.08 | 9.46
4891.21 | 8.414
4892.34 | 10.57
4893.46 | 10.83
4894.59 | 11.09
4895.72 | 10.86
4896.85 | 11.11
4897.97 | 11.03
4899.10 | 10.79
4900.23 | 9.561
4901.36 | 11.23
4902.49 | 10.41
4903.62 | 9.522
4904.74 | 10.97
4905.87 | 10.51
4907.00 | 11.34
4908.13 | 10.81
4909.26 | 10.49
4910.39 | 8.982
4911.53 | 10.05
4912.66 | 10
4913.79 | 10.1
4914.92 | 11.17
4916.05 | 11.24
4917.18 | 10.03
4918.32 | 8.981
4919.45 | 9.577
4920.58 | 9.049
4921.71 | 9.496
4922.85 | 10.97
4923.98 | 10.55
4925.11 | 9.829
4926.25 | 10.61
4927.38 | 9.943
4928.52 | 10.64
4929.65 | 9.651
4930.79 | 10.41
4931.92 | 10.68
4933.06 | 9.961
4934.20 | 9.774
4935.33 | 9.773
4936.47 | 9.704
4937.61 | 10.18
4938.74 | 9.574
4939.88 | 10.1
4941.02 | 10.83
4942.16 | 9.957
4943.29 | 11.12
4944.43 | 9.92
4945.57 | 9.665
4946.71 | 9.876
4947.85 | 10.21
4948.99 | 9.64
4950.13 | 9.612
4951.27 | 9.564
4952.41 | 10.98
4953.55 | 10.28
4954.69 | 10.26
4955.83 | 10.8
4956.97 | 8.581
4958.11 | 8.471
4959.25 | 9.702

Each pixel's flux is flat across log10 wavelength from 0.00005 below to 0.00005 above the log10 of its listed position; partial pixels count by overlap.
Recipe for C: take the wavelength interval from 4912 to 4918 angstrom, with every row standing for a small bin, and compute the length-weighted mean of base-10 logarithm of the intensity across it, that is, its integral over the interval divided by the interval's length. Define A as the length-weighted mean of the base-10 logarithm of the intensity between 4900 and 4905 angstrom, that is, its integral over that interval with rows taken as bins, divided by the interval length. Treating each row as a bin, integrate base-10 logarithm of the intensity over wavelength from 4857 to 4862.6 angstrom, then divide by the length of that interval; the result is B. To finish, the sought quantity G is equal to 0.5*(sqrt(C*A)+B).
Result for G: 0.92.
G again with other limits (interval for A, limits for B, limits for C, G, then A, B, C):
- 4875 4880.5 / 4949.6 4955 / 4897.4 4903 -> 1.01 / 1.005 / 1.01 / 1.03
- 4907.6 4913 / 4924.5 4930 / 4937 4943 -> 1.01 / 1.001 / 1.01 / 1.01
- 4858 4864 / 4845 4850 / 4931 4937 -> 0.96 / 0.825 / 1.00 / 1.00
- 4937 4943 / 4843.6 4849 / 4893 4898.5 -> 1.02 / 1.008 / 1.01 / 1.04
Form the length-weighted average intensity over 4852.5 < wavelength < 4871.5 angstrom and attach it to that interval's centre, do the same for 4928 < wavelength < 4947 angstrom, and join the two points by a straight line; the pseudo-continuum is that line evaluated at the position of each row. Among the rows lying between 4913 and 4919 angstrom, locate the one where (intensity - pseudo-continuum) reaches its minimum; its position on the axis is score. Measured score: 4918.32 angstrom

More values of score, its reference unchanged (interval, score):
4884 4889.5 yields 4885.58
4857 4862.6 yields 4862.02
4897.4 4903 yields 4900.23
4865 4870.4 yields 4865.38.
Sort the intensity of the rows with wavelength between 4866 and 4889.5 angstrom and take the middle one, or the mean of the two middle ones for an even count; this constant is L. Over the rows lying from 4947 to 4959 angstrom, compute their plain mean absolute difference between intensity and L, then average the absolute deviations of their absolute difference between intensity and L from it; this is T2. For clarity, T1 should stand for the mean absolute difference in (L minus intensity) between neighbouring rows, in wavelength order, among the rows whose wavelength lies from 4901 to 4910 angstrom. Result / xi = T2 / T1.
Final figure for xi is 0.55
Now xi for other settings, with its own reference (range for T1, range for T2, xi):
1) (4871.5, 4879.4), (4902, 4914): 0.82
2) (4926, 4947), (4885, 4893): 0.69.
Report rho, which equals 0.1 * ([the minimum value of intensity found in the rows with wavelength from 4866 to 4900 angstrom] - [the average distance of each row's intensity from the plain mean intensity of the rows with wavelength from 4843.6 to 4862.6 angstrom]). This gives 0.71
